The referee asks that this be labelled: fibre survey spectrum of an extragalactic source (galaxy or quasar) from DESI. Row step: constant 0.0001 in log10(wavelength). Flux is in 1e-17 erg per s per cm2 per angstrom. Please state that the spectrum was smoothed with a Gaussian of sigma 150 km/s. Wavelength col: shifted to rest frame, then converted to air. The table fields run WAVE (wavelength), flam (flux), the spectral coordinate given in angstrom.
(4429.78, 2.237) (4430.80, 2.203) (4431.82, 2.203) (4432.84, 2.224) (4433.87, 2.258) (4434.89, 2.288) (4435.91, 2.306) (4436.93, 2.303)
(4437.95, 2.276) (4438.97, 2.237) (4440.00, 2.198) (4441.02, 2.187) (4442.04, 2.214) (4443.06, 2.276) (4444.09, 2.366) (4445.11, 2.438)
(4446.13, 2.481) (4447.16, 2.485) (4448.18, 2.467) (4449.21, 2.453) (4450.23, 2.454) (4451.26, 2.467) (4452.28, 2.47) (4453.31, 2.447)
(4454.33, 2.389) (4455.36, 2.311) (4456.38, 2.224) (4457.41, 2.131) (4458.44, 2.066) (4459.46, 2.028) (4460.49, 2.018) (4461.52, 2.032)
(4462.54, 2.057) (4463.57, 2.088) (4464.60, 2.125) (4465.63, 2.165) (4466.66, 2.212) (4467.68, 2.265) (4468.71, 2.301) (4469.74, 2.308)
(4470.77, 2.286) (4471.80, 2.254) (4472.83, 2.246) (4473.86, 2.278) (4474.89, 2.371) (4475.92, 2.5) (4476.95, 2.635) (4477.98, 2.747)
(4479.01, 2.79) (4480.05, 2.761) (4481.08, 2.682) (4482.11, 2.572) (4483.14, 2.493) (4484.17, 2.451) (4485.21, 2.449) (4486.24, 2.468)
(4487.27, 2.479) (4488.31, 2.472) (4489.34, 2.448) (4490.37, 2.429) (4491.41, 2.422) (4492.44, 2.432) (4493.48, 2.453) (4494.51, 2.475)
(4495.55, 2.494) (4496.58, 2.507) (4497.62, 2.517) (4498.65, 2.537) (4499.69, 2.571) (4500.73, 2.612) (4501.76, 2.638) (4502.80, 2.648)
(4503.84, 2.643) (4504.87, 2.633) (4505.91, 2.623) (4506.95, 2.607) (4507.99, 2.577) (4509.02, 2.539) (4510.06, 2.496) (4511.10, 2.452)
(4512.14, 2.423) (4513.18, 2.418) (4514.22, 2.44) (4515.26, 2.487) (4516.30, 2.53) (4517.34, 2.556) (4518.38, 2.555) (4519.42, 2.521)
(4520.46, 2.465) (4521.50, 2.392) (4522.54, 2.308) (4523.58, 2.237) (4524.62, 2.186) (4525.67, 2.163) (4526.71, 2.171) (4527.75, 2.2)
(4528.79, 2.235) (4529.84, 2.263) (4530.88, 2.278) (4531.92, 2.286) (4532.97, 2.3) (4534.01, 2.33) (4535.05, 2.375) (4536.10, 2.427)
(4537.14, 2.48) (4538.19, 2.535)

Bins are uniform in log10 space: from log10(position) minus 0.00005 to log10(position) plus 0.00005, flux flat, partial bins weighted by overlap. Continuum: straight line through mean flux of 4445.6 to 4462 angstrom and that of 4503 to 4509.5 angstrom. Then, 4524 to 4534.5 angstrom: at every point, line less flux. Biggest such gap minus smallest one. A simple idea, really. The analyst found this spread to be 0.12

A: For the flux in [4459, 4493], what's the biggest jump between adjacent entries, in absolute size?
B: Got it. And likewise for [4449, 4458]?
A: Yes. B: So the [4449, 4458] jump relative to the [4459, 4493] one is 0.69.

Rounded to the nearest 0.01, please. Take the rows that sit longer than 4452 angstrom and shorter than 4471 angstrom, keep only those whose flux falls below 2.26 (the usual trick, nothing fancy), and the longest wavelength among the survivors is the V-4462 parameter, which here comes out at 4466.66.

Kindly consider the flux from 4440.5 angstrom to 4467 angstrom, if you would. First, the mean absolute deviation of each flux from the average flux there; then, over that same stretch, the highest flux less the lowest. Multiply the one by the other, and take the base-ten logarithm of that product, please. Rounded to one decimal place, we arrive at -1.1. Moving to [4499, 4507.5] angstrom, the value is -2.8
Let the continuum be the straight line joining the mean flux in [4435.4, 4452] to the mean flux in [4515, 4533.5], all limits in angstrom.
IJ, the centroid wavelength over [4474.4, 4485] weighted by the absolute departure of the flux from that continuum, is 4479.6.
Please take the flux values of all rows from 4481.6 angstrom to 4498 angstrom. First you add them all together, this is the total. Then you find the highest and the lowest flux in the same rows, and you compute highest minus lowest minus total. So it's -39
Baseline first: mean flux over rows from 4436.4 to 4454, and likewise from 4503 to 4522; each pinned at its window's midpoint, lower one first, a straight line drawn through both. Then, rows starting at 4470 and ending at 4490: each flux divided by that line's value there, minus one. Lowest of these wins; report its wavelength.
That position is 4472.83 angstrom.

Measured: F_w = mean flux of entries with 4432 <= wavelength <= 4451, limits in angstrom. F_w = 2.33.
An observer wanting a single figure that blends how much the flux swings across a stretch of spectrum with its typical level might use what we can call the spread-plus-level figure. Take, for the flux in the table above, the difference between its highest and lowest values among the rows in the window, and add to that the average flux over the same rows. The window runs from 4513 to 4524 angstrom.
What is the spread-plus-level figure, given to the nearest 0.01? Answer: 2.77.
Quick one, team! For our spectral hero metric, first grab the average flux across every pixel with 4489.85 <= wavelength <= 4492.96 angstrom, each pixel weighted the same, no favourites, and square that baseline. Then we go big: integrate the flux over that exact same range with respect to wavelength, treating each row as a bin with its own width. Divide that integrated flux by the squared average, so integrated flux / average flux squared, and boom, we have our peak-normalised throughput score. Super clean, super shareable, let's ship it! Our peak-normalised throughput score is 1.28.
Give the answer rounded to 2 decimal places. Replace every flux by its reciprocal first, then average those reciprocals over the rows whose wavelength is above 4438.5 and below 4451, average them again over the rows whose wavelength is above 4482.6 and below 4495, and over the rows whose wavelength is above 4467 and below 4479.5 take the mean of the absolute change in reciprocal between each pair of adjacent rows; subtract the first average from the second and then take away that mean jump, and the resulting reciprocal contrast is -0.03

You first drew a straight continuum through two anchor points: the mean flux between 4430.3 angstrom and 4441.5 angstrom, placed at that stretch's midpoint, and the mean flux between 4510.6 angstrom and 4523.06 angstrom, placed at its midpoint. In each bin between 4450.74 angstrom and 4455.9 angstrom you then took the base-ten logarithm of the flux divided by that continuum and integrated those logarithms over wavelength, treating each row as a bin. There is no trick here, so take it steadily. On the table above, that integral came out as 0.12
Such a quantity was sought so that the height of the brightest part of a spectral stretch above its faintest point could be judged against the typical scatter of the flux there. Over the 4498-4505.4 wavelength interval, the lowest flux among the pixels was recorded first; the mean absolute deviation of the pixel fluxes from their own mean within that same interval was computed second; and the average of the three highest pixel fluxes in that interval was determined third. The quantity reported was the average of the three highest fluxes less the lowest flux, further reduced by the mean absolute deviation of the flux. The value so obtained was 0.07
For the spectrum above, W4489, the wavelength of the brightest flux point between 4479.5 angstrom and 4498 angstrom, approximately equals 4480.05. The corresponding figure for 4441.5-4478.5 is 4477.98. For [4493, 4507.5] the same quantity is 4502.80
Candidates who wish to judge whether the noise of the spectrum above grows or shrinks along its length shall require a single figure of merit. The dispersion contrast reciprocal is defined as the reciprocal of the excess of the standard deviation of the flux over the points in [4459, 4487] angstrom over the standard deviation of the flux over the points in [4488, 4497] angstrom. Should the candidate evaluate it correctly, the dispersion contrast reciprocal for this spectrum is 5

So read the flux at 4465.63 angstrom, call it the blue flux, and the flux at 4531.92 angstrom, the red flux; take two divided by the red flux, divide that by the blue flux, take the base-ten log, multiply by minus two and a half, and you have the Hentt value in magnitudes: 0.98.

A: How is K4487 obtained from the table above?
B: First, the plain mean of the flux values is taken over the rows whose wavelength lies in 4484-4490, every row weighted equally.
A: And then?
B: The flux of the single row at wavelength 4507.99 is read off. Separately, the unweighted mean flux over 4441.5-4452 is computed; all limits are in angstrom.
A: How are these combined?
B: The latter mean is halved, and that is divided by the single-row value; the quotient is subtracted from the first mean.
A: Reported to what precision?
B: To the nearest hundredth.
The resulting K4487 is 1.99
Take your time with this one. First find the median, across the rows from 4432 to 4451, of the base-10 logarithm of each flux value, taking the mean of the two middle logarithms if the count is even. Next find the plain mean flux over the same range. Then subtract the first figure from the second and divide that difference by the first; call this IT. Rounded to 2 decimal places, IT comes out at 5.45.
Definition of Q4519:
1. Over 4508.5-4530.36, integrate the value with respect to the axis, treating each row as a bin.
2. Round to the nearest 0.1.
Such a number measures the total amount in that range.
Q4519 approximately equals 52.1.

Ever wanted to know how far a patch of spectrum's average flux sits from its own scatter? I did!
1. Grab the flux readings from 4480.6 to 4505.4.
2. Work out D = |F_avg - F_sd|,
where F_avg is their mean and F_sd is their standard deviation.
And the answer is 2.44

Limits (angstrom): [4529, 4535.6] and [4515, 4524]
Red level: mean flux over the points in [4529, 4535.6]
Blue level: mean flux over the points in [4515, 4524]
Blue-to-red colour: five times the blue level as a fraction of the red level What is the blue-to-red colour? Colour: 5.3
